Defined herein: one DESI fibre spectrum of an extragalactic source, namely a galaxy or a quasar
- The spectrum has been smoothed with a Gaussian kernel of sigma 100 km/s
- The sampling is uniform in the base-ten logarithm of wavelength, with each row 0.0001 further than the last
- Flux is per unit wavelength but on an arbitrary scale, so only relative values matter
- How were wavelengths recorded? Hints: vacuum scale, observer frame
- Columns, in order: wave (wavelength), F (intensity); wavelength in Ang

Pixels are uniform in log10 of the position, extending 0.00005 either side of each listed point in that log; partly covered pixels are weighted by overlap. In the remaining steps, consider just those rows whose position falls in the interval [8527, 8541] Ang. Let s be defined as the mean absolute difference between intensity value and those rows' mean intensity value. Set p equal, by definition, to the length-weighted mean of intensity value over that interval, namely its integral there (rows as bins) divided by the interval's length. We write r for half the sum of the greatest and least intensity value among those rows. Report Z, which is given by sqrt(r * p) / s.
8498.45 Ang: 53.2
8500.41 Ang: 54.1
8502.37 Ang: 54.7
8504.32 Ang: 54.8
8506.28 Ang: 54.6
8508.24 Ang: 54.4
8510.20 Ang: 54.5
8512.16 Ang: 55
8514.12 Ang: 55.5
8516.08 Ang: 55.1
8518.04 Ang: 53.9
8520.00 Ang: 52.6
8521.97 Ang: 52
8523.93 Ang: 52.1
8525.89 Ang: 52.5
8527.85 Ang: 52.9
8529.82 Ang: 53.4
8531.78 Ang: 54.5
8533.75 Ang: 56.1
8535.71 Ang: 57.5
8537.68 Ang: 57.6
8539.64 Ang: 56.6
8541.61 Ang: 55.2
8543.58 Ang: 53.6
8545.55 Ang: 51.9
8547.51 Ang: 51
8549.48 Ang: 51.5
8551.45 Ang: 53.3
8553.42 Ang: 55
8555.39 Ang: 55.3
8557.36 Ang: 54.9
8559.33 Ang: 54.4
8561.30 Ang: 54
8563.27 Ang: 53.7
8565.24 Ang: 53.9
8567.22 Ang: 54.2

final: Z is 34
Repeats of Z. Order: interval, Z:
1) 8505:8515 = 152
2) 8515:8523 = 49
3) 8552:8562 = 131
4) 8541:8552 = 41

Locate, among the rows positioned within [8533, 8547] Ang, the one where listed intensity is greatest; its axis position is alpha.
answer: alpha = 8537.68 Ang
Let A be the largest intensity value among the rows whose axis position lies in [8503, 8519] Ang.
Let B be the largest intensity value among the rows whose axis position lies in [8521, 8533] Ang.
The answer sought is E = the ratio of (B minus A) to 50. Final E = -0.020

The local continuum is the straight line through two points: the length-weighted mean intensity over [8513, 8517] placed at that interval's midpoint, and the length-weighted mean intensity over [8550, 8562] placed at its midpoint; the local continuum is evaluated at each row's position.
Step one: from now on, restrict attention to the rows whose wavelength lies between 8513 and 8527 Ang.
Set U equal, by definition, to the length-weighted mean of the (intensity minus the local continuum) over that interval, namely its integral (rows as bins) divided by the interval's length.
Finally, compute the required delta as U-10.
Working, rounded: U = -1.8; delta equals -11.8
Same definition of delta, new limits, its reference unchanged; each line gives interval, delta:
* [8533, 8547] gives -9.4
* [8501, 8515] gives -10.7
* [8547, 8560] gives -10.7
